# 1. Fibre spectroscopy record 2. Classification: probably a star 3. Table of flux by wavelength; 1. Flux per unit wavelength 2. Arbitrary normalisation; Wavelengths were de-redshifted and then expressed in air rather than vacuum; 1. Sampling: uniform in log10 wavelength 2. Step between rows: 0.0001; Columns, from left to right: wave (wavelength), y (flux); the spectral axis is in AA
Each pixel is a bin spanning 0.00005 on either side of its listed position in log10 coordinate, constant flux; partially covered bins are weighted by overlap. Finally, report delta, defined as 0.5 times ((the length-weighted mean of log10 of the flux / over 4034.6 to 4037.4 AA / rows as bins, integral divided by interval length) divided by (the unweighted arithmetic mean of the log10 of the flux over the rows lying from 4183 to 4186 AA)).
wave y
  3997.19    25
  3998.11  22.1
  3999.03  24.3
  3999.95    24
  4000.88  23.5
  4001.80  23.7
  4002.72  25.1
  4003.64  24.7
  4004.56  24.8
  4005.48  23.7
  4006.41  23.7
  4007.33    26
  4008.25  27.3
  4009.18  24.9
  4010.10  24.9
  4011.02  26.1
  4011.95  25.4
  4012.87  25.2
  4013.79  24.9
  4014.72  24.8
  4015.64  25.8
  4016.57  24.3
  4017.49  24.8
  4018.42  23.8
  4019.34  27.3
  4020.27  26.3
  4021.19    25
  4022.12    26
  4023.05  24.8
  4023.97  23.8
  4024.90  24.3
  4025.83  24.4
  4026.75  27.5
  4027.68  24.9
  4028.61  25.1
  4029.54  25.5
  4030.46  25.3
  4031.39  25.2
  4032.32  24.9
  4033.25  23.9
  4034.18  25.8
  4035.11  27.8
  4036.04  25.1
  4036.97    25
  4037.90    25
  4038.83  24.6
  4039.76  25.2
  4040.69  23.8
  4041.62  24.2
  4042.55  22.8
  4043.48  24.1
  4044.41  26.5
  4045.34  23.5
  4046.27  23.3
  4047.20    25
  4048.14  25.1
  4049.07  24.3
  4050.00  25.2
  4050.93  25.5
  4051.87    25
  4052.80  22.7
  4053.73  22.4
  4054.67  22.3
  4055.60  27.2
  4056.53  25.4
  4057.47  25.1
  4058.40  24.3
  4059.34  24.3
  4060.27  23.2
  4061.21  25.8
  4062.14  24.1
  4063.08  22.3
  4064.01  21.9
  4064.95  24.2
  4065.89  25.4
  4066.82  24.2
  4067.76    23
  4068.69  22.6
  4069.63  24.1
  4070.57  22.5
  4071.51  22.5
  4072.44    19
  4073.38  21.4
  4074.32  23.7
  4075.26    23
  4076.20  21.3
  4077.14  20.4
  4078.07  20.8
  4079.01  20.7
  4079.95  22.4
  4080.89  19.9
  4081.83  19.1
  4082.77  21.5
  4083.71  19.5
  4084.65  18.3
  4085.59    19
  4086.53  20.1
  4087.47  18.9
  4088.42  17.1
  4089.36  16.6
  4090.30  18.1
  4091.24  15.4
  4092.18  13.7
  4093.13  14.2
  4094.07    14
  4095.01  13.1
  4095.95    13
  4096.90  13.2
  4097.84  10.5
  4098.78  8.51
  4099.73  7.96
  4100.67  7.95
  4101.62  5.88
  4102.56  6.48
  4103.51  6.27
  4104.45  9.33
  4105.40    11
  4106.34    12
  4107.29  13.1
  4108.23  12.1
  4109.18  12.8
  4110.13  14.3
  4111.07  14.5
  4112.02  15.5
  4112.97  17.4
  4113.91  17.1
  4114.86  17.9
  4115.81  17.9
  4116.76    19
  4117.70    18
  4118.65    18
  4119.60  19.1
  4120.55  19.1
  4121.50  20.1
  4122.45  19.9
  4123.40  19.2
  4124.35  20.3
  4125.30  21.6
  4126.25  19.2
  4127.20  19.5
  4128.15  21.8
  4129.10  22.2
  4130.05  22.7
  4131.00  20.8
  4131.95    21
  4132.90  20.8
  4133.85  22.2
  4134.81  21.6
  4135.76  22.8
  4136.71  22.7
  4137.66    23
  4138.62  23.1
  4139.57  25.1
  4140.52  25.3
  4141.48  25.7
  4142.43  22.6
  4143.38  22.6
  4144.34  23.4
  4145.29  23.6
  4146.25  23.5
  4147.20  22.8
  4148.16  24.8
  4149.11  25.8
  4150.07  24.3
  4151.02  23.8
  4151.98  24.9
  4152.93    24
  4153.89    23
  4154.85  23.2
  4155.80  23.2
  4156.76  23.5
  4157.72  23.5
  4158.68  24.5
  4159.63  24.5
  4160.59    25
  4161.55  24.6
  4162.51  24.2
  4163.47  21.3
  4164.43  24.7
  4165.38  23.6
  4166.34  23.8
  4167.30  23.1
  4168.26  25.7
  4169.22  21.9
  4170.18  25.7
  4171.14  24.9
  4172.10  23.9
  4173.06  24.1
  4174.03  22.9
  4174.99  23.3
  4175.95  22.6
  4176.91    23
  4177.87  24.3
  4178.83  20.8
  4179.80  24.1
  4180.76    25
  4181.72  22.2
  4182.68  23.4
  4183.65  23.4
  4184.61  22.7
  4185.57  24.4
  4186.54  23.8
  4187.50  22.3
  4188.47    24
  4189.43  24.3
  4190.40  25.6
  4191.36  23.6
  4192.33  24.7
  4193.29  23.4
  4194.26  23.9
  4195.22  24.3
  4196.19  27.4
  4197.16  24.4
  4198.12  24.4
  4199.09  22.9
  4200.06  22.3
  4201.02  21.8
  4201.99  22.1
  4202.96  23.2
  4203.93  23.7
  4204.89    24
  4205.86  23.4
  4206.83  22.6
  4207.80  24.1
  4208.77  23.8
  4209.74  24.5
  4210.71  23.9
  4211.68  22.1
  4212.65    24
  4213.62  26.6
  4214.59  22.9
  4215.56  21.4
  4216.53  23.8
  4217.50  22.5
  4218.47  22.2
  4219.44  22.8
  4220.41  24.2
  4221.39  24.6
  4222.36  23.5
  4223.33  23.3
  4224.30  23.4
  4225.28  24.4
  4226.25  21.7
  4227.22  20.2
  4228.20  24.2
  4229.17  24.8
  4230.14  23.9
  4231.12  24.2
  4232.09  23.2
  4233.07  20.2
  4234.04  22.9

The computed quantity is 0.52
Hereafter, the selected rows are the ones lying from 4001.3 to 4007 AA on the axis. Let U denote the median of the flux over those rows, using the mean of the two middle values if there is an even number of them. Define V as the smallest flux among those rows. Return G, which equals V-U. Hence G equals -0.5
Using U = 24.2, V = 23.7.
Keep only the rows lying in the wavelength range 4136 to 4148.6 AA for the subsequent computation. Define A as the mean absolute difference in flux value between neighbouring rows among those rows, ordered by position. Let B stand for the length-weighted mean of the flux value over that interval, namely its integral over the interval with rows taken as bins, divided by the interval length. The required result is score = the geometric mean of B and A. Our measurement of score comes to 4.42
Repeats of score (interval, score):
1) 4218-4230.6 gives 5.31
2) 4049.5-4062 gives 5.53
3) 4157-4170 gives 5.82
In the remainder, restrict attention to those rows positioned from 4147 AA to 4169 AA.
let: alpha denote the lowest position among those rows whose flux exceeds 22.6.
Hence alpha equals 4147.20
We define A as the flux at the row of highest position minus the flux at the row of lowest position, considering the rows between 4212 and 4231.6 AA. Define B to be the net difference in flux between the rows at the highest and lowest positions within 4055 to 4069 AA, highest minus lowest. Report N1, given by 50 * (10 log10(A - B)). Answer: 341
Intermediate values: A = 0.2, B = -4.6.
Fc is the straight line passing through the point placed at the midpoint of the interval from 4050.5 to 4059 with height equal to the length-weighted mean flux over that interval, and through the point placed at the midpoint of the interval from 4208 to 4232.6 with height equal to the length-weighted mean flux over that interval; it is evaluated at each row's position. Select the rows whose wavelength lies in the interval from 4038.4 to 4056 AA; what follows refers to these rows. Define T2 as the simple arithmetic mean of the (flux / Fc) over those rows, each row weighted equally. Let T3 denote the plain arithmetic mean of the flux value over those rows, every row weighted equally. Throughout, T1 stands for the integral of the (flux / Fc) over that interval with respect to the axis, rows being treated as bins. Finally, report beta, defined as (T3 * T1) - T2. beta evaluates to 426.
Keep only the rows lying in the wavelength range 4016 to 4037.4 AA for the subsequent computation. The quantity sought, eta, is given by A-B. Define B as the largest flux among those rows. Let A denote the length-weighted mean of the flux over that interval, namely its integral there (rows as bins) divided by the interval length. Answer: -2.6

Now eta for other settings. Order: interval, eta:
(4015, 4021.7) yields -2.0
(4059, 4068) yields -1.9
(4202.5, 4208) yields -0.6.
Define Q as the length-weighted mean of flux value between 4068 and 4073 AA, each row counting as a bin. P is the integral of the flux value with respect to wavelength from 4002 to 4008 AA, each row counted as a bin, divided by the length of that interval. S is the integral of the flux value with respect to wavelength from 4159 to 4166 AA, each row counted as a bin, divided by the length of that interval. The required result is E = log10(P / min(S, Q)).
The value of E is 0.047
